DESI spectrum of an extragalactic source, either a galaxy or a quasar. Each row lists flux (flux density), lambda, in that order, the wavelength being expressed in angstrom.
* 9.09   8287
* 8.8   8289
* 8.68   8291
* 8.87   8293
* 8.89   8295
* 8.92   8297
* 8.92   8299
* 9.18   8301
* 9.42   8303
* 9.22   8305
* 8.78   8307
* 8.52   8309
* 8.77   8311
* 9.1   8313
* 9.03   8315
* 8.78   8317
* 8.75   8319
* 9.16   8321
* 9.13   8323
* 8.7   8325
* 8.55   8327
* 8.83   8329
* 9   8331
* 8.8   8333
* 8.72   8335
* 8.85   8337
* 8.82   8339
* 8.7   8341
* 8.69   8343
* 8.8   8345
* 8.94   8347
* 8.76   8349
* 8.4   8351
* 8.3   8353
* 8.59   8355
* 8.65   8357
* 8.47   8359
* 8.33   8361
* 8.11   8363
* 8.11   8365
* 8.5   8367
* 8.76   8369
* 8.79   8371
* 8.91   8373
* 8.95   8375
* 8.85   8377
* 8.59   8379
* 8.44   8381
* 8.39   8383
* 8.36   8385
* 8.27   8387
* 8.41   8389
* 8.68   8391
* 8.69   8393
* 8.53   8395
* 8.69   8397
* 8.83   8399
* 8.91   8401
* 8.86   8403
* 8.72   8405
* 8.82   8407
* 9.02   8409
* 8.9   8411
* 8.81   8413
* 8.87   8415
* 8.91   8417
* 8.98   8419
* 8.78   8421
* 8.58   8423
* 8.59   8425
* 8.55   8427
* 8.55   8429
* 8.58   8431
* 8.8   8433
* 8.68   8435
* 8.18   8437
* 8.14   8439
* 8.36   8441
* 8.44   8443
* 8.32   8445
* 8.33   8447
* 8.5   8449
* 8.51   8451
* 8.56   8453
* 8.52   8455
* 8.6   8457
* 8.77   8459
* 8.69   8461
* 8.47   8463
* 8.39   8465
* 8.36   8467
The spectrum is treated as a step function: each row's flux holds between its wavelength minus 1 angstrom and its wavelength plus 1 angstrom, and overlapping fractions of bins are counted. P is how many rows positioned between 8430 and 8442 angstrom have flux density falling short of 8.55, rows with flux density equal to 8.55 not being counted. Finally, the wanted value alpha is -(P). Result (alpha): -3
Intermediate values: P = 3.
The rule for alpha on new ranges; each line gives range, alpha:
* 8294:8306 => 0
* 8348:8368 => -7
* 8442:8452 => -5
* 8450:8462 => -2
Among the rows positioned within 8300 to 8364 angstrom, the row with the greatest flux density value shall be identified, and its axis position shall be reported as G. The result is 8303 angstrom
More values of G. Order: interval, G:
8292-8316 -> 8303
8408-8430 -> 8409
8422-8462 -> 8433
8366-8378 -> 8375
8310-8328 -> 8321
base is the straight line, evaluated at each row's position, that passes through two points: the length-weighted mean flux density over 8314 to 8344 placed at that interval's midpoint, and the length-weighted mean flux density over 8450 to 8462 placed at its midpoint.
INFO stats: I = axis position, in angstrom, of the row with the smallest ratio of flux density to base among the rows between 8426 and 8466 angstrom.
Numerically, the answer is 8439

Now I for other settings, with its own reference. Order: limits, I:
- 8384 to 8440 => 8439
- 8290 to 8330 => 8309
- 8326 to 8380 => 8363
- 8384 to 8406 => 8387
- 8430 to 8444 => 8439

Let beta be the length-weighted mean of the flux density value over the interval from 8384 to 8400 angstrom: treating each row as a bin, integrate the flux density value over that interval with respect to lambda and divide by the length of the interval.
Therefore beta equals 8.56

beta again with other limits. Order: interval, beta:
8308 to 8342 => 8.84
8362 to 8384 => 8.58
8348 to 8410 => 8.60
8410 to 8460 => 8.59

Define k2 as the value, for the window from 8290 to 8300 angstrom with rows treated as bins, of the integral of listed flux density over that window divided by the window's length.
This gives 8.86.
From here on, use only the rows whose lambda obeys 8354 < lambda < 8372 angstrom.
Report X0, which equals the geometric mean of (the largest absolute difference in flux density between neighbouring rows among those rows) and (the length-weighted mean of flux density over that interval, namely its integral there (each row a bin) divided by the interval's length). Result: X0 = 1.8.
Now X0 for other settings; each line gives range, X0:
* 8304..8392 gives 2.0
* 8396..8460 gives 2.1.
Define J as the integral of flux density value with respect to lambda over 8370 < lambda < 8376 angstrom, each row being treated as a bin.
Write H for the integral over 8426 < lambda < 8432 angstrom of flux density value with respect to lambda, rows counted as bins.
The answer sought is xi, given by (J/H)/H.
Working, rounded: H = 51.4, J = 53.3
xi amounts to 0.0202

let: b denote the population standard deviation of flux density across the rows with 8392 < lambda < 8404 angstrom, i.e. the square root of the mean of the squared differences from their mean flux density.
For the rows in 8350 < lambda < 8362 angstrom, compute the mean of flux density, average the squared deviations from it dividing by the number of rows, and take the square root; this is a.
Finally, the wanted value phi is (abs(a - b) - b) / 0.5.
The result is -0.3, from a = 0.13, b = 0.13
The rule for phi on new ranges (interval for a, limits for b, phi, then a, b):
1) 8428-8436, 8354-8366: -0.2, 0.10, 0.21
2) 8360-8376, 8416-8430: 0.0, 0.32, 0.17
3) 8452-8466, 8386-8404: -0.2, 0.12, 0.20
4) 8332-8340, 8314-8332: -0.1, 0.05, 0.20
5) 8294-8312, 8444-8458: 0.1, 0.26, 0.10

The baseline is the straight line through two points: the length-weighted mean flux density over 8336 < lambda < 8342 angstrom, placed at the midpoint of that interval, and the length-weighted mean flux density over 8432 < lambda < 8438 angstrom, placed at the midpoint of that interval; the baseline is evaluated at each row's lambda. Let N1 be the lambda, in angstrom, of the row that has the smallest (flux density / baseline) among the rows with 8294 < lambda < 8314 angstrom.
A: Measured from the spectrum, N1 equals 8309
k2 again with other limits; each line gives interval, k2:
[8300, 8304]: 9.30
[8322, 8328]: 8.79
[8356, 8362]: 8.48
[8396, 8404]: 8.82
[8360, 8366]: 8.18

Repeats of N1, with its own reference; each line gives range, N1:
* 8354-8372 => 8363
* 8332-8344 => 8343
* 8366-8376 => 8367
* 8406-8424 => 8423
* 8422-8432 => 8427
